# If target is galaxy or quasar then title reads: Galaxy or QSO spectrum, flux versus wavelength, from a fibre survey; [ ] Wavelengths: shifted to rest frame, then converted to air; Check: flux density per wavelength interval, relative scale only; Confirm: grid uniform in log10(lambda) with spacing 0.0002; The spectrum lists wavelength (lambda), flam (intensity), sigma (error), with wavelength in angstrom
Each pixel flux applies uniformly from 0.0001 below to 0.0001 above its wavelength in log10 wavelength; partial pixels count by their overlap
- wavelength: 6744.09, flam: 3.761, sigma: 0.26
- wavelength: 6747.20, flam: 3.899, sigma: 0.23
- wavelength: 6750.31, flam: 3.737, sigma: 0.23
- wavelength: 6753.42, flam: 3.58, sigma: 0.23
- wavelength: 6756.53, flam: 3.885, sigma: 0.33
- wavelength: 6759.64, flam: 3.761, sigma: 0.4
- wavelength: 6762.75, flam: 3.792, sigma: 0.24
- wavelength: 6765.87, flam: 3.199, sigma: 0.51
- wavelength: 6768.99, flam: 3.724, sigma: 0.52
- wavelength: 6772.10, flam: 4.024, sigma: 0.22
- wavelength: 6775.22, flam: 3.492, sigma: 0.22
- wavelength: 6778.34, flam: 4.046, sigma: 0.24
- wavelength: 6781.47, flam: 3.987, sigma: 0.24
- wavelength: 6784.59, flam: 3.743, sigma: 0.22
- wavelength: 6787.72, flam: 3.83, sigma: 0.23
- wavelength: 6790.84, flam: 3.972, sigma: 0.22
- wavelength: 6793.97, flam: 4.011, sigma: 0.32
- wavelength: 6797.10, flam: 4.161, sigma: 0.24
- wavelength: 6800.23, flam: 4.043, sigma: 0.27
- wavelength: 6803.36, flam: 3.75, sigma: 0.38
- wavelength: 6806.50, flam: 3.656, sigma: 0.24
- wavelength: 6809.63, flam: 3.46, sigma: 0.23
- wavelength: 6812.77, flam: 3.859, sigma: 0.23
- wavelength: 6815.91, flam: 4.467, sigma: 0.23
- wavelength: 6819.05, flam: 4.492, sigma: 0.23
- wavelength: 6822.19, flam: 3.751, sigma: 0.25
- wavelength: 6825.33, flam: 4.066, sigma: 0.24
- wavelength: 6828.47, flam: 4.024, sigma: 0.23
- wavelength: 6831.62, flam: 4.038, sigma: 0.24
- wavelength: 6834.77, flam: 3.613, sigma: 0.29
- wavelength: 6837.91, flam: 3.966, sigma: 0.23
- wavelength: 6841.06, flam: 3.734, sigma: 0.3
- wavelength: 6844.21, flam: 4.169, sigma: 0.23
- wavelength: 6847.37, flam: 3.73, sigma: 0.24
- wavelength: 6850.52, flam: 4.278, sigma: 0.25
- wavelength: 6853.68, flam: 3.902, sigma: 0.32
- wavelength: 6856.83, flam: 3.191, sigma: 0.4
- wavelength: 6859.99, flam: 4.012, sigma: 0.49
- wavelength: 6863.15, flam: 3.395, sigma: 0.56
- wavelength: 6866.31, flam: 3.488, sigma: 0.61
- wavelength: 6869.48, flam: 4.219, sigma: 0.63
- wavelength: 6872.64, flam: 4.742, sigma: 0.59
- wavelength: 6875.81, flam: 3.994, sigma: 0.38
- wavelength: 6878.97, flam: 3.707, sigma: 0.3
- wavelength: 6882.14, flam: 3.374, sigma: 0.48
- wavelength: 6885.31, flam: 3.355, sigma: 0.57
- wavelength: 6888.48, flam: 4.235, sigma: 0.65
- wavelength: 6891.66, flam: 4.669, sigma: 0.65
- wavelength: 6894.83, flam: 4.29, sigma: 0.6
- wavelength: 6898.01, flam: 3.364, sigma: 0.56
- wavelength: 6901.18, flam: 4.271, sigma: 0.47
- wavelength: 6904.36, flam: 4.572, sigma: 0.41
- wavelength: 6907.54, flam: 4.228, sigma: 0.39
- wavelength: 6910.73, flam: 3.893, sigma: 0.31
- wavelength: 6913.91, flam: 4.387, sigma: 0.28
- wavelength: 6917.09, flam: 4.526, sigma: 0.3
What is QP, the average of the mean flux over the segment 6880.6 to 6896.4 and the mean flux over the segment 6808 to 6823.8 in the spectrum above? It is 4.00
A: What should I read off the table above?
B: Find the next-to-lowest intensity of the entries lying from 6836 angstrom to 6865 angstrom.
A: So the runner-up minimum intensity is 3.395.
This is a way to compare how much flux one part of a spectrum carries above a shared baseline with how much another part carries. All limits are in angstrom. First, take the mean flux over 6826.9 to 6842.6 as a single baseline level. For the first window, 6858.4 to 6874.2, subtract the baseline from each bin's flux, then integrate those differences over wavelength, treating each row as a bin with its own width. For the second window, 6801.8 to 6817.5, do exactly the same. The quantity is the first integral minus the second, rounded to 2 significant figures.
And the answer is 2.1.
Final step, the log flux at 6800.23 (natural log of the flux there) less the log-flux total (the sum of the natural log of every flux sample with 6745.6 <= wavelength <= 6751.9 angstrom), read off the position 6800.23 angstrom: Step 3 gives -1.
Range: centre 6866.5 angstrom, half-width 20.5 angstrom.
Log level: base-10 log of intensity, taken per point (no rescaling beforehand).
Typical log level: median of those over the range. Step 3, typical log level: 0.572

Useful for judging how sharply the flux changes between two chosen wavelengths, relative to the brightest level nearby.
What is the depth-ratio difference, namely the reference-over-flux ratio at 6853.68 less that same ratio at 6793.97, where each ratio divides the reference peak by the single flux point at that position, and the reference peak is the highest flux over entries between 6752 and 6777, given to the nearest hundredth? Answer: 0.03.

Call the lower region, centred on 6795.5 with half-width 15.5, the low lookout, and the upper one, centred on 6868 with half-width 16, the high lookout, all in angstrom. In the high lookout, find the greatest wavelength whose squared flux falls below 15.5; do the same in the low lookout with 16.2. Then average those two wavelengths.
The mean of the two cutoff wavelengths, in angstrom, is 6845.9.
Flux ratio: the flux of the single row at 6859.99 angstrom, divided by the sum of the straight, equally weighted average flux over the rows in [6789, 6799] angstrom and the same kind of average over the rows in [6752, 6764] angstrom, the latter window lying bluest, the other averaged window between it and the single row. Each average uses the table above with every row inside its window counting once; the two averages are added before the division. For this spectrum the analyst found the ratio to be 0.51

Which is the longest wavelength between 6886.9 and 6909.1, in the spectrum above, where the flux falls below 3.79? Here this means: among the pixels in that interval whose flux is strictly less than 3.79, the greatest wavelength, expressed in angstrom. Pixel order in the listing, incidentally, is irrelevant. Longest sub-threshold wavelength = 6898.01 angstrom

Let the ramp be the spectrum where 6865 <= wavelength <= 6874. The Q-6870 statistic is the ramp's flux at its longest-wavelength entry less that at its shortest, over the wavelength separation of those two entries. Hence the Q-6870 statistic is 0.20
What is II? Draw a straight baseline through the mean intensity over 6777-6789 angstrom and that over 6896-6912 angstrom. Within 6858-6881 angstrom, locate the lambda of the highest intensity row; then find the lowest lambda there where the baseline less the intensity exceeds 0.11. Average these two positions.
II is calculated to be 6867.9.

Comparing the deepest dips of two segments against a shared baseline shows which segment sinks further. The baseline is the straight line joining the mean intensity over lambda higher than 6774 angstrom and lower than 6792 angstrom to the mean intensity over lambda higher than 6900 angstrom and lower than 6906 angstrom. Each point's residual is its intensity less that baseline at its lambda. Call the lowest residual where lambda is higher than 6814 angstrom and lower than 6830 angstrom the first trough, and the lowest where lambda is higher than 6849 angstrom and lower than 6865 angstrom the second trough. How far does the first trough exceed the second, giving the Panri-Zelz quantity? 0.73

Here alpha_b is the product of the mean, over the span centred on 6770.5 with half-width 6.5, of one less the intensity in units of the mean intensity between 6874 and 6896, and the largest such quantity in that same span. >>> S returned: 0.016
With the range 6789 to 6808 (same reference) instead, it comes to 0.000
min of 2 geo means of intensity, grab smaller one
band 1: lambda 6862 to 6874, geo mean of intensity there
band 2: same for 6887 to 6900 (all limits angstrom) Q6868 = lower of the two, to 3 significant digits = 3.92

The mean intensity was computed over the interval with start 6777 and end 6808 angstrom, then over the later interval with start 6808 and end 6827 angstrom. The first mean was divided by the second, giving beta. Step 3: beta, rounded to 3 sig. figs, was 0.976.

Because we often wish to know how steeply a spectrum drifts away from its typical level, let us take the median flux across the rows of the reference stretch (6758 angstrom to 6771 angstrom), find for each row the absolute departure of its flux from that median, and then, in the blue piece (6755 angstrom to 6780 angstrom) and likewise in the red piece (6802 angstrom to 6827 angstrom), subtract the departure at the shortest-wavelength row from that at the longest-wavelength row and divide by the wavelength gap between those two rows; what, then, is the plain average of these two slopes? 0.011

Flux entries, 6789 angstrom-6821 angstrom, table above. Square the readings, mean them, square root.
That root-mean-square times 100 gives 400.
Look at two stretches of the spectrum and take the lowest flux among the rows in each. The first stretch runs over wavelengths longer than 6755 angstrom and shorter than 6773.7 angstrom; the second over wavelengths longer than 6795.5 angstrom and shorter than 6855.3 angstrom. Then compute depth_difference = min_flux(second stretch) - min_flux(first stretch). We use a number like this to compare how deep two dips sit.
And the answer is 0.3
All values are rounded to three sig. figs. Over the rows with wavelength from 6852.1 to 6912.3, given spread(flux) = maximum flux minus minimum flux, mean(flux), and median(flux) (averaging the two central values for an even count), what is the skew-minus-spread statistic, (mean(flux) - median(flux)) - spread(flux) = -1.60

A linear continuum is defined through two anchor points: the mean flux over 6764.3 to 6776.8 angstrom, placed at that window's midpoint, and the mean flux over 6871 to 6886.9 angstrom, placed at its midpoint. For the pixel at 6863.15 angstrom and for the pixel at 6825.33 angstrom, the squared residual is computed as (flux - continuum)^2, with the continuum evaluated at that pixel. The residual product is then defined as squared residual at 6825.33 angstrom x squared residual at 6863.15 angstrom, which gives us 0.019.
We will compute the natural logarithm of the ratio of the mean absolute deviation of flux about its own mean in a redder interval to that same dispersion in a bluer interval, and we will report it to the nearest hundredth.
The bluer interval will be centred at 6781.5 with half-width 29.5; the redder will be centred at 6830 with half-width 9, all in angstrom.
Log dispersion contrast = -0.22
